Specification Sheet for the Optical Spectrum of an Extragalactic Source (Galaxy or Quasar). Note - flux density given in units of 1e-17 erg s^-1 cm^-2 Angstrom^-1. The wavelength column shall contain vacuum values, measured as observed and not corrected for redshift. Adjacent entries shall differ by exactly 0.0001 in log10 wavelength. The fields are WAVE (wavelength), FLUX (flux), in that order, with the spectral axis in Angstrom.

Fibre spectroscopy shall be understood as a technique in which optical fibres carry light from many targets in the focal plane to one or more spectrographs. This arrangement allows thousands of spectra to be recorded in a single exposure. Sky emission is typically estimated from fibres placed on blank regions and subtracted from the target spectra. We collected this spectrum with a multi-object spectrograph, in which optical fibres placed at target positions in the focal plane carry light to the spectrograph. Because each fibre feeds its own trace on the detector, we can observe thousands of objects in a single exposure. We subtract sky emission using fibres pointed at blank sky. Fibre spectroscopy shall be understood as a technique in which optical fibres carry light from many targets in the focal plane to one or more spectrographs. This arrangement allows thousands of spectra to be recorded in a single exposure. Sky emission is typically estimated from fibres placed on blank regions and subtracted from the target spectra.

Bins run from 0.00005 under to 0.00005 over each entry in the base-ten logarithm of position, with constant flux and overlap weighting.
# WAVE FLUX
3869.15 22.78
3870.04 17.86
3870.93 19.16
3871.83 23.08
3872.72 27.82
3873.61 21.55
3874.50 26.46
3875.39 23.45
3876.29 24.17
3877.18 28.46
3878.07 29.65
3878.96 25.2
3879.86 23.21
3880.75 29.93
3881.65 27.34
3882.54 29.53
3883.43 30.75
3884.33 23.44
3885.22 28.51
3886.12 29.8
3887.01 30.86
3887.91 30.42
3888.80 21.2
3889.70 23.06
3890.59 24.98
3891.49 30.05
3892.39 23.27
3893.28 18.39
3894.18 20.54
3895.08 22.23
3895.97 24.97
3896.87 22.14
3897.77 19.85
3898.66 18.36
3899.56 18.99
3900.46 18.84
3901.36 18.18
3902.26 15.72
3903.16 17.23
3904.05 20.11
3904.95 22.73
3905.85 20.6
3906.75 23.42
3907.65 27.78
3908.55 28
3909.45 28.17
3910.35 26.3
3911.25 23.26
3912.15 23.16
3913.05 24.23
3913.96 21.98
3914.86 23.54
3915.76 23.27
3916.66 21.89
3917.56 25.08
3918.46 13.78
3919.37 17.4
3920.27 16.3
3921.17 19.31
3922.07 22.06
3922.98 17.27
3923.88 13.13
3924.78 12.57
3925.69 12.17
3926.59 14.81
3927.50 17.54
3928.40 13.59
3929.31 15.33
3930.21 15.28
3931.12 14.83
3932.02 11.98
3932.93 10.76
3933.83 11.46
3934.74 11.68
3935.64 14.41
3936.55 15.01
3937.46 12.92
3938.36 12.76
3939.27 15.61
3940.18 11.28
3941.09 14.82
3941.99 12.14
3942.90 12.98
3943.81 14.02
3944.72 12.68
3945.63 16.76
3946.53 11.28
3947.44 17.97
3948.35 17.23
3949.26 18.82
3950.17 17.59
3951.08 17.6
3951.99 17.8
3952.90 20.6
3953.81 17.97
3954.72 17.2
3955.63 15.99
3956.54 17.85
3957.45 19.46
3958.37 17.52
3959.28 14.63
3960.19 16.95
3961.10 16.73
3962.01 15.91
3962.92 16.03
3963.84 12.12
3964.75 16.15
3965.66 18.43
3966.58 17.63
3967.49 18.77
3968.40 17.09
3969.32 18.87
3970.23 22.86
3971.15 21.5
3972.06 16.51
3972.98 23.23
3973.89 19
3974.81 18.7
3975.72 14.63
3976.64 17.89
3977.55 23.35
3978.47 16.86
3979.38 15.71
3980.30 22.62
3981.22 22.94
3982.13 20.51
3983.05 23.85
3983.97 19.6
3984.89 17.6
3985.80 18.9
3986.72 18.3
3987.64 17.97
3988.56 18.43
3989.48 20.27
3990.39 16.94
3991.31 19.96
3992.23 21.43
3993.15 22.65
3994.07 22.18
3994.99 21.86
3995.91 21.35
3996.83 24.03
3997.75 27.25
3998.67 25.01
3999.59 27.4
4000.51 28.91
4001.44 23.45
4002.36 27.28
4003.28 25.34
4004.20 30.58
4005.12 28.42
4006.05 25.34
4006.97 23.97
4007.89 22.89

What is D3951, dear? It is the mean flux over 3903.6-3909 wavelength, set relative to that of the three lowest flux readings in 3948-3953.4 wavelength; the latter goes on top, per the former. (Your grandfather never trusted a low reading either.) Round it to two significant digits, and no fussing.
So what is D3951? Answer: 0.73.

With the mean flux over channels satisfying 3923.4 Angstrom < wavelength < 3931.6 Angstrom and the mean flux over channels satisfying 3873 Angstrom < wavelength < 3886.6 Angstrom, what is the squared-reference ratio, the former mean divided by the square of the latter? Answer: 0.020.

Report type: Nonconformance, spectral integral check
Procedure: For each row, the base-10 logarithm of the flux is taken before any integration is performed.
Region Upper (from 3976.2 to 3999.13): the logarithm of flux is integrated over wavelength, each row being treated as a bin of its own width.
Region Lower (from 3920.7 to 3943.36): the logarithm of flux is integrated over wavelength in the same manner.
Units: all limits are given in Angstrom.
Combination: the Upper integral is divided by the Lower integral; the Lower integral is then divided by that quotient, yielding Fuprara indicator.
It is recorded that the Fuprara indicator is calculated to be 22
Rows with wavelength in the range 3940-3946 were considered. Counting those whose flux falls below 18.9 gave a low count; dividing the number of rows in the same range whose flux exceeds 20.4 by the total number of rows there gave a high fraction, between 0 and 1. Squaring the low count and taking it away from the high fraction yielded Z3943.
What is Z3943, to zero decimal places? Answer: -49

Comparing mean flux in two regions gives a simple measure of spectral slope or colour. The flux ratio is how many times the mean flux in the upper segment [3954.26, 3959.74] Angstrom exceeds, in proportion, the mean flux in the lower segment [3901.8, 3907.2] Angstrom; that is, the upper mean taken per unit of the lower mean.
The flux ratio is 0.9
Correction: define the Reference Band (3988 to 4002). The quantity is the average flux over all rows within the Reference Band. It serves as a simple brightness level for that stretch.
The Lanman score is 22.7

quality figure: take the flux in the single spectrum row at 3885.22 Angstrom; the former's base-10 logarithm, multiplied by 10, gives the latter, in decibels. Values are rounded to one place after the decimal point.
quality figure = 14.5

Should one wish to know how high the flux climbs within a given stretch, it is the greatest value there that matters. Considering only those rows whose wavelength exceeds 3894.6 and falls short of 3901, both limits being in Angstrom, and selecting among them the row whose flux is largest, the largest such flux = 24.97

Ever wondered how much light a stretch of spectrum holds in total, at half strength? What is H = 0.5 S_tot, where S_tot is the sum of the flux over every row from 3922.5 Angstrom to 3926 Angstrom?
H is 28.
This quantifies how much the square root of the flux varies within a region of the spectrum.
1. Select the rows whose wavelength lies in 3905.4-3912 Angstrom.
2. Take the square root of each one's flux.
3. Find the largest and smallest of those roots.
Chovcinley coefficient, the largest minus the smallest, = 0.77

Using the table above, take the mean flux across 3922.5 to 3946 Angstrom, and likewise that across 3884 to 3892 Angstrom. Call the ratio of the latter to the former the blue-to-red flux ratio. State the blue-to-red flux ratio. 1.96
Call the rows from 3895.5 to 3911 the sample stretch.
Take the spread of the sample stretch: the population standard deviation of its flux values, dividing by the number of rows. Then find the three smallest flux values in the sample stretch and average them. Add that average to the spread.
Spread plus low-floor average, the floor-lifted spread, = 21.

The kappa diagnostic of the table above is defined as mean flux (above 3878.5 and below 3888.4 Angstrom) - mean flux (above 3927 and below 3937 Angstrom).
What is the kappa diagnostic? 14.3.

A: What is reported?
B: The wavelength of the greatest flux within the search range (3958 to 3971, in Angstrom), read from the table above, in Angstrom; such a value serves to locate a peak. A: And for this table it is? 3970.23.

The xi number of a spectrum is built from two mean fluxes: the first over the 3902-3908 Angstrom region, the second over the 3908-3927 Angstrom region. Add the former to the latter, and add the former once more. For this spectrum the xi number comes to 63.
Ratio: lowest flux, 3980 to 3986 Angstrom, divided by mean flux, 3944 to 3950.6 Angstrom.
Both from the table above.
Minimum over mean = 1.1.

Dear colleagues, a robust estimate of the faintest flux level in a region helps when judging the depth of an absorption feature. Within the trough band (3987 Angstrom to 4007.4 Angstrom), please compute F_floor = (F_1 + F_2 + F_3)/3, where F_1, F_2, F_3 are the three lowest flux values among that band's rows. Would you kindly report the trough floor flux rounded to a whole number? 18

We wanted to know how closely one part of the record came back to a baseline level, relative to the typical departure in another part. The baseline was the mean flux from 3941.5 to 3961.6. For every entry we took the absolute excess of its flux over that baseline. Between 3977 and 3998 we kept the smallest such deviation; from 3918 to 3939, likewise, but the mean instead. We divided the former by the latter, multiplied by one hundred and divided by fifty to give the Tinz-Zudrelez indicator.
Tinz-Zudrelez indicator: 0.30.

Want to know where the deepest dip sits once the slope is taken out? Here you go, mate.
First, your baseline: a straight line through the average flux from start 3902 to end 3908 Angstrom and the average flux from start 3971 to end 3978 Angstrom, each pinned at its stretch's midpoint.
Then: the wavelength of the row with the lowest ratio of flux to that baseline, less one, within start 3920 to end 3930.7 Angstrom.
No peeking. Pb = 3925.69 Angstrom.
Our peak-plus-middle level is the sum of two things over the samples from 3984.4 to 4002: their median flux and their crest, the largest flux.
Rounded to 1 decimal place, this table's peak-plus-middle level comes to 50.3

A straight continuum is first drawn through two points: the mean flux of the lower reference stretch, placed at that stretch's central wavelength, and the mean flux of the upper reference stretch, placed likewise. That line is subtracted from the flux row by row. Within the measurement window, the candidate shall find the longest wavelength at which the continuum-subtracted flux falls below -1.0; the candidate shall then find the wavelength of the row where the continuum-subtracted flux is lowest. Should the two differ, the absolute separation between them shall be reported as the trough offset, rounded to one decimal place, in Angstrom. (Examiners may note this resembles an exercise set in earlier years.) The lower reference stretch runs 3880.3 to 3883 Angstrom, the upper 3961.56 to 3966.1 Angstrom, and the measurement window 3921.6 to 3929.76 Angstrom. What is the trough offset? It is 3.6 Angstrom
